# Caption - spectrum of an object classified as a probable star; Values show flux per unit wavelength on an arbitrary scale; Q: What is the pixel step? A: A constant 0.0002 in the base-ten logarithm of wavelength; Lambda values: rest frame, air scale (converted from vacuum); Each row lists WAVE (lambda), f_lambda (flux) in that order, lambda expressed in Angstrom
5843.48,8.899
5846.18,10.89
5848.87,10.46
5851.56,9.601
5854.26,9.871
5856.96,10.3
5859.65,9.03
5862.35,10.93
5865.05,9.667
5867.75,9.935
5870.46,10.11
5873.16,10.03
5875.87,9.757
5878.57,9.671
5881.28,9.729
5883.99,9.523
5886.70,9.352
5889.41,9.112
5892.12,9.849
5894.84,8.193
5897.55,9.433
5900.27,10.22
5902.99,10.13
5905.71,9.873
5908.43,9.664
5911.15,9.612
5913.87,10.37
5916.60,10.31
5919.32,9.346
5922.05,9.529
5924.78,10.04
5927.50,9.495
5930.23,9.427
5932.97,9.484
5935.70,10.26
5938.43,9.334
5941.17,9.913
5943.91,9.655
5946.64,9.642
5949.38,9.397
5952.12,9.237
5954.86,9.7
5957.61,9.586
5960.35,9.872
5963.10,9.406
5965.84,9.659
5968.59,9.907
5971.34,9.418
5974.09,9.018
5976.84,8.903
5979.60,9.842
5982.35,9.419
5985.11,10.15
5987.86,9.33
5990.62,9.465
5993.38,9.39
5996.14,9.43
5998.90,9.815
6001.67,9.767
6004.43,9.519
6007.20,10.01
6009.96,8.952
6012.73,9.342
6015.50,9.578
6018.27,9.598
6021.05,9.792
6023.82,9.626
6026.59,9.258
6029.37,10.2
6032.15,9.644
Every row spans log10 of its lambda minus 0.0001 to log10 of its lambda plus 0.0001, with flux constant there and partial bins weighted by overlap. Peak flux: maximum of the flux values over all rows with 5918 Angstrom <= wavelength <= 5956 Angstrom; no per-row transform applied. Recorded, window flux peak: 10.26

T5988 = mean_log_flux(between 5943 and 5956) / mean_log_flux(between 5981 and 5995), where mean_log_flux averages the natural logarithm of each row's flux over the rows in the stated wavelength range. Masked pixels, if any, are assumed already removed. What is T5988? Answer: 1.00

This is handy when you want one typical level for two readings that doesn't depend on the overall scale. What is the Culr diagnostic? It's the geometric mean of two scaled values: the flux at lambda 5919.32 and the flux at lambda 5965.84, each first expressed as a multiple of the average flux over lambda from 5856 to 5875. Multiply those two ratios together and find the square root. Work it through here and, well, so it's 0.95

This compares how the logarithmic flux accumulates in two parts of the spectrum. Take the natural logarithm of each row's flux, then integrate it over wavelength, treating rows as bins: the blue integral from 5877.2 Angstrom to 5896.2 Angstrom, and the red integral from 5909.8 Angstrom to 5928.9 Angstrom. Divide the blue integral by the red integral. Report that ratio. 0.97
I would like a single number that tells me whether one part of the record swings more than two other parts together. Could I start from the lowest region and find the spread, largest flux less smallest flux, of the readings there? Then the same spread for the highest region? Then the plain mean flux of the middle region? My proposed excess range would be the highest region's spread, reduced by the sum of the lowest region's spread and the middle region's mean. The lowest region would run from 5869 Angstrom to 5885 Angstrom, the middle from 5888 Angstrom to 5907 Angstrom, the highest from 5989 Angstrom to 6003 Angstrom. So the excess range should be -9.7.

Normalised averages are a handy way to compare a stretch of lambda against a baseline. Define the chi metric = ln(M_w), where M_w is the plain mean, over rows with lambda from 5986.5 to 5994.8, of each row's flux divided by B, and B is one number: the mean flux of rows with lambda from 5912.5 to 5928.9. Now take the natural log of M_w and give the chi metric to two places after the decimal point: -0.05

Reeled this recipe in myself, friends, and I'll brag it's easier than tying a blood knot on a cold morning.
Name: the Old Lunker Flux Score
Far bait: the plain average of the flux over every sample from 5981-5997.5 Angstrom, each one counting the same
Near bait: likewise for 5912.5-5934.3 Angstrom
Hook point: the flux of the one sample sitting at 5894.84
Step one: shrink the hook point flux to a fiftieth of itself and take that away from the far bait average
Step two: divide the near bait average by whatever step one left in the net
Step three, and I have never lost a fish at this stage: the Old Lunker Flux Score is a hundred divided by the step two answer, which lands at 96.1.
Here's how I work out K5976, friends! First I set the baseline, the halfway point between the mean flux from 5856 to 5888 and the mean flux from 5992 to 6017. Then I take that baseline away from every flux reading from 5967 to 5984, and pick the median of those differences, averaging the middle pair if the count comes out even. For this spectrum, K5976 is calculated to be -0.27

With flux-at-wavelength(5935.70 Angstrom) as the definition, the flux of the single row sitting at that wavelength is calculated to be 10.26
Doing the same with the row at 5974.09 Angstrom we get 9.018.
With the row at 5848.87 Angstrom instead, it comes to 10.46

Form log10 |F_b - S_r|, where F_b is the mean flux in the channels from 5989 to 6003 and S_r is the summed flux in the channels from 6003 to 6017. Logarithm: 1.578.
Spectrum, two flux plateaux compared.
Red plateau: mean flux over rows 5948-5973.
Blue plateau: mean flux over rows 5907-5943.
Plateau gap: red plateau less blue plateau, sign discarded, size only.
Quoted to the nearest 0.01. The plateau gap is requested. 0.18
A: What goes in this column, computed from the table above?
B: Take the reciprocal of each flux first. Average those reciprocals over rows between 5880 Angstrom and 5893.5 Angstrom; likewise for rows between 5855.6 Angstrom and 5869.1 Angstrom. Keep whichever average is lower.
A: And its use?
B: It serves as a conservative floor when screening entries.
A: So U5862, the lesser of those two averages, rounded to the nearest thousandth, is 0.101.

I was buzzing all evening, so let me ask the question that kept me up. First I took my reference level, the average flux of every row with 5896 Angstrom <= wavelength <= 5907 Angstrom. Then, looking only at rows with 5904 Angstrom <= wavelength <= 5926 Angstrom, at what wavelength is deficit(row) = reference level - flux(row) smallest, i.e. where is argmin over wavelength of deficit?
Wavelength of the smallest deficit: 5913.87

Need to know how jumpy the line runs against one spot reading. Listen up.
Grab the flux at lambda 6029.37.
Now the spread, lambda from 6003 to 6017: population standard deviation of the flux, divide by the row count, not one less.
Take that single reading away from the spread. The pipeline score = -9.86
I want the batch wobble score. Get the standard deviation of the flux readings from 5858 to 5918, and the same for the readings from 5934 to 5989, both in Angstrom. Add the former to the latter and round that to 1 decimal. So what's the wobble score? 0.9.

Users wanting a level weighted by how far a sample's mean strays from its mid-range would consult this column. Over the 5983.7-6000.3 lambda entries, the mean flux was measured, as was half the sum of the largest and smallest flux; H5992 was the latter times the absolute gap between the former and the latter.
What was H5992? 1.4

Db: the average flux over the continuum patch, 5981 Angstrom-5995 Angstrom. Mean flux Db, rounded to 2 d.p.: 9.55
